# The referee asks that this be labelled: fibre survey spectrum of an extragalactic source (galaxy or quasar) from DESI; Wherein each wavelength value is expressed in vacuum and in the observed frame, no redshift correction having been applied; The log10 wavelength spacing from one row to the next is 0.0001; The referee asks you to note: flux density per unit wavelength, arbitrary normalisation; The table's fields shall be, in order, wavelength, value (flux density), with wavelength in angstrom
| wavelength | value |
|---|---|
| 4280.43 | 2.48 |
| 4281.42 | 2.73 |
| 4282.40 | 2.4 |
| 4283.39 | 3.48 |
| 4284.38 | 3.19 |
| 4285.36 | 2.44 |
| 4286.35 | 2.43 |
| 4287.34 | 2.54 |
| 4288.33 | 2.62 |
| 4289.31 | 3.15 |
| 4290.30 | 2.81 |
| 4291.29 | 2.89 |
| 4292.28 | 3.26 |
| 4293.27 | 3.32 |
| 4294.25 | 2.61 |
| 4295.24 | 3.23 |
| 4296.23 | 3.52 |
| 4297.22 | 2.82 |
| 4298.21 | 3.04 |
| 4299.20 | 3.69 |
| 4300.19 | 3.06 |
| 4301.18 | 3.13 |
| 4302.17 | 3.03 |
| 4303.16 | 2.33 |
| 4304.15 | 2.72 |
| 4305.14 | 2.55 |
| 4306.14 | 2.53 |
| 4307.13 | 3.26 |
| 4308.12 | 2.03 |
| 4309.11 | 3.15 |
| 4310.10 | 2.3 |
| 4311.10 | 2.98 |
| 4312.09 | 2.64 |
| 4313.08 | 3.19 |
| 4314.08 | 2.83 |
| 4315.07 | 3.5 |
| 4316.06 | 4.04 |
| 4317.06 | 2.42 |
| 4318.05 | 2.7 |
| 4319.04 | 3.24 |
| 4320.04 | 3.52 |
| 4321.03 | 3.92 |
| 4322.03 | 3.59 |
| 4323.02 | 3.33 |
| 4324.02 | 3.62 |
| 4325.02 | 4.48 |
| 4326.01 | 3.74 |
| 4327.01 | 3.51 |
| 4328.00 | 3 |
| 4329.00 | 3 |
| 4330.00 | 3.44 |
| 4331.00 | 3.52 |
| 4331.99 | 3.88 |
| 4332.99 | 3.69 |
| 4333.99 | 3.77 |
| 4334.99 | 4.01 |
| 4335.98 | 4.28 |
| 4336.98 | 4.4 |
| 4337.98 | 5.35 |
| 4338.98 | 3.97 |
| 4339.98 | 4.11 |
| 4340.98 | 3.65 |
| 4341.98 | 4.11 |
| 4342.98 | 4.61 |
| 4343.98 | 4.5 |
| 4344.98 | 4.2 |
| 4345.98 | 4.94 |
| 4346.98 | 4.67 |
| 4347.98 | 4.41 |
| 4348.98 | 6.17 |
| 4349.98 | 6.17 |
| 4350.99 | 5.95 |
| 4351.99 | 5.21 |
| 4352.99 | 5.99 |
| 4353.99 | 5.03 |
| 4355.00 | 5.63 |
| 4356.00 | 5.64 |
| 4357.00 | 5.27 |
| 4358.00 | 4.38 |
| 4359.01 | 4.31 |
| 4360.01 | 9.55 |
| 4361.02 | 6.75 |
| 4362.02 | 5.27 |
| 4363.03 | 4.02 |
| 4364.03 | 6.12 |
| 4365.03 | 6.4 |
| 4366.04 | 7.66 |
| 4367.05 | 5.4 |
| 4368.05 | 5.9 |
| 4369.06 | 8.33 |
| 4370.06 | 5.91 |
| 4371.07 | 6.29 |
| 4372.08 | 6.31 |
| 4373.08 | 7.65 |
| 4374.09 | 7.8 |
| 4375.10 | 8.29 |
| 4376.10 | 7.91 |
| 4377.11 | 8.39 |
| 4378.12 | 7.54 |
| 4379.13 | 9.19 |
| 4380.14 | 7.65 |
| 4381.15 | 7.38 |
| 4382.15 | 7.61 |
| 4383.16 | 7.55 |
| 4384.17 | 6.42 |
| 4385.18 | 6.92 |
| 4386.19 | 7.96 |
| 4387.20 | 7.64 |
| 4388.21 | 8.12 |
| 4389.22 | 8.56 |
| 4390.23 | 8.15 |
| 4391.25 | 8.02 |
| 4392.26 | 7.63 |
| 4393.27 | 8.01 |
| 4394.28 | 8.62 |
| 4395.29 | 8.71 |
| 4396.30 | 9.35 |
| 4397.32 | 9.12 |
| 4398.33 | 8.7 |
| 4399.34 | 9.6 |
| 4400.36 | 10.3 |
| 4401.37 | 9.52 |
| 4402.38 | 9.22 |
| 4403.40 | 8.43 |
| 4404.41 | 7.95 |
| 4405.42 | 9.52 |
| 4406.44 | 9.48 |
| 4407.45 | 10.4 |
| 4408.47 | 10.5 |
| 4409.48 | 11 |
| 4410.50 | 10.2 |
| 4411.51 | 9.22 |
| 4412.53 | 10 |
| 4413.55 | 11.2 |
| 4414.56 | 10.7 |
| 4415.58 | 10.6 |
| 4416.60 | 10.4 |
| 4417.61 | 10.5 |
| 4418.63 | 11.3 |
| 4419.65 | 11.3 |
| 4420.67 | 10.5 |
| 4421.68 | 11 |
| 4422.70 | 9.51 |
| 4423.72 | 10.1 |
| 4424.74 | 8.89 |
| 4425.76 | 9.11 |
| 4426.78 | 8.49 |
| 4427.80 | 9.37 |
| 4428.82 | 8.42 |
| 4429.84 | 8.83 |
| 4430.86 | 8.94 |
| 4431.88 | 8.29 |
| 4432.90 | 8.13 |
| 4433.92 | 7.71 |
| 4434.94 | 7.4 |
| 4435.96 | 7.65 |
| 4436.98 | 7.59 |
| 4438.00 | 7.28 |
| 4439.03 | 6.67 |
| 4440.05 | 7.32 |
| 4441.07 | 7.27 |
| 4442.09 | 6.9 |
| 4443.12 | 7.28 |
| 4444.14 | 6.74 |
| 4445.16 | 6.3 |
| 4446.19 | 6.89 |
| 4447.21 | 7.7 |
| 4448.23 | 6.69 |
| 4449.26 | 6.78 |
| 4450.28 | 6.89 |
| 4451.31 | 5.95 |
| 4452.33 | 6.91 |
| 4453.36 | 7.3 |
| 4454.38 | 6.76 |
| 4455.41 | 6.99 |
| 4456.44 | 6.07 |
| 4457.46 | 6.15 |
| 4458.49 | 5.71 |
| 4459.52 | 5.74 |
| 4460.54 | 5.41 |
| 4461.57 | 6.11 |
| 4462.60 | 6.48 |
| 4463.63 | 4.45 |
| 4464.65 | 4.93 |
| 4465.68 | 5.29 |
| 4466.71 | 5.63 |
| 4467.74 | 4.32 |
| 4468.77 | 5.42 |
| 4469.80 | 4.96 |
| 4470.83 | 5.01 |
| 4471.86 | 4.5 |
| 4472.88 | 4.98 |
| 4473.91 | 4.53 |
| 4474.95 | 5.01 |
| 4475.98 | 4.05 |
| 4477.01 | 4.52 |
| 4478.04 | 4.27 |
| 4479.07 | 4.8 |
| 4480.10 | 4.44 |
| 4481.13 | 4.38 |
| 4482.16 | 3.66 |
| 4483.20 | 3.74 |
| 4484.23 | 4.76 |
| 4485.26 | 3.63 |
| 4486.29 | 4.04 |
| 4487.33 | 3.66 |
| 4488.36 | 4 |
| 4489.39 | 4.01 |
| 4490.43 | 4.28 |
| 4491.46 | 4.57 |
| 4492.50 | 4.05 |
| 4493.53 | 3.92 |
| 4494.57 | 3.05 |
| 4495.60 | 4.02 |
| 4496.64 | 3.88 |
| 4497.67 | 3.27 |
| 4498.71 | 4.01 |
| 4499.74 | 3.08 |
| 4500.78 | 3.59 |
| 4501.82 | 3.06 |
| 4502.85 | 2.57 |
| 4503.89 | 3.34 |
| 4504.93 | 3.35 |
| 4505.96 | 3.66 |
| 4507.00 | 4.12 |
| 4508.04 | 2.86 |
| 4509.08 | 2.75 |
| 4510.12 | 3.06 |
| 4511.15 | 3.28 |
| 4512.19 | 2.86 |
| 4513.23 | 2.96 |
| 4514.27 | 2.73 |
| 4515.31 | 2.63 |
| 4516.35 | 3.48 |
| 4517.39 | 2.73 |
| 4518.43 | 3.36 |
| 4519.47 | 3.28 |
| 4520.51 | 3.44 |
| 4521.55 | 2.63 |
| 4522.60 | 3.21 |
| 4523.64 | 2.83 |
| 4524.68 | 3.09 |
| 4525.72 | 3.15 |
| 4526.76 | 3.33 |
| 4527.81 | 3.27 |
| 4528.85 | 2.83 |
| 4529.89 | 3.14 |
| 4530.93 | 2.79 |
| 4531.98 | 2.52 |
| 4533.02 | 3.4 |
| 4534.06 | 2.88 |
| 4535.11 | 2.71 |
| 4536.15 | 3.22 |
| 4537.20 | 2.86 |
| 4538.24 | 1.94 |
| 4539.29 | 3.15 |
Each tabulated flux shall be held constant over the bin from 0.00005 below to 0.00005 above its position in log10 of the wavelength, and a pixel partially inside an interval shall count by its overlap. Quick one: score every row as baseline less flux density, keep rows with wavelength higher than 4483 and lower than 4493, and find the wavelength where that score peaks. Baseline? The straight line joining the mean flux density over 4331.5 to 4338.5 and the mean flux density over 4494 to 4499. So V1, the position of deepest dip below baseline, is 4485.26 angstrom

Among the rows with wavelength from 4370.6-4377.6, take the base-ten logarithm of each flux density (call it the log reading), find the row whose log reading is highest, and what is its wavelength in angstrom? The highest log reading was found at 4377.11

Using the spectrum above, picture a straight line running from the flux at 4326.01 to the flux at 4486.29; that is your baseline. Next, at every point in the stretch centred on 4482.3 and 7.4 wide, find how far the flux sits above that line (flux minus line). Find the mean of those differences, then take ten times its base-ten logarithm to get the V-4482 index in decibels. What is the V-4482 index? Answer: -8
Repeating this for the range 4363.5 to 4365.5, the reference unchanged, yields 4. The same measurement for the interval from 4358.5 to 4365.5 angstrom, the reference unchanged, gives 4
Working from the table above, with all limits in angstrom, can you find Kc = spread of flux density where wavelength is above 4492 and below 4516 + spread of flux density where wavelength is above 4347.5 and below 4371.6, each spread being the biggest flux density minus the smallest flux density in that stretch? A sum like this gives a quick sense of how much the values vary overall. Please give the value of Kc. 7.1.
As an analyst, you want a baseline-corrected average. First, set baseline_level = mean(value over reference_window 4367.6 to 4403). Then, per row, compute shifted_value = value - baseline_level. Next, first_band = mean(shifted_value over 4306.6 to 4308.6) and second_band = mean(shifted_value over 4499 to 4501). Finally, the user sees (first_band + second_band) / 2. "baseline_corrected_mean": -5.0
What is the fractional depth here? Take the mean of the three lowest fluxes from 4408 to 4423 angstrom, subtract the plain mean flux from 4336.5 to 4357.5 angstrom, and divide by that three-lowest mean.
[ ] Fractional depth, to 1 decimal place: 0.5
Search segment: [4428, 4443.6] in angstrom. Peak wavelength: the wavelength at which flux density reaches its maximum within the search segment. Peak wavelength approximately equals 4430.86 angstrom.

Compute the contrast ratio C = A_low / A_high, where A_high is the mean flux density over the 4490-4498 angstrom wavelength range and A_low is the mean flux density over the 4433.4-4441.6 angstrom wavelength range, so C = 1.9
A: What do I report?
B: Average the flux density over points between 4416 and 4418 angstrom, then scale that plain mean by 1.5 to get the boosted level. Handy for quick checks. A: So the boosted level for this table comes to 16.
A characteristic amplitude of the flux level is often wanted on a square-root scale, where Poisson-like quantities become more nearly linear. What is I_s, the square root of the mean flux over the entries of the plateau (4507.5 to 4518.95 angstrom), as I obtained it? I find 1.72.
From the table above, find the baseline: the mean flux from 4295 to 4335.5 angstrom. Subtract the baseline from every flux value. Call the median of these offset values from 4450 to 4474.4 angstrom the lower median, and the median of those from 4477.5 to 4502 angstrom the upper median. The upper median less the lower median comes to -1.7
